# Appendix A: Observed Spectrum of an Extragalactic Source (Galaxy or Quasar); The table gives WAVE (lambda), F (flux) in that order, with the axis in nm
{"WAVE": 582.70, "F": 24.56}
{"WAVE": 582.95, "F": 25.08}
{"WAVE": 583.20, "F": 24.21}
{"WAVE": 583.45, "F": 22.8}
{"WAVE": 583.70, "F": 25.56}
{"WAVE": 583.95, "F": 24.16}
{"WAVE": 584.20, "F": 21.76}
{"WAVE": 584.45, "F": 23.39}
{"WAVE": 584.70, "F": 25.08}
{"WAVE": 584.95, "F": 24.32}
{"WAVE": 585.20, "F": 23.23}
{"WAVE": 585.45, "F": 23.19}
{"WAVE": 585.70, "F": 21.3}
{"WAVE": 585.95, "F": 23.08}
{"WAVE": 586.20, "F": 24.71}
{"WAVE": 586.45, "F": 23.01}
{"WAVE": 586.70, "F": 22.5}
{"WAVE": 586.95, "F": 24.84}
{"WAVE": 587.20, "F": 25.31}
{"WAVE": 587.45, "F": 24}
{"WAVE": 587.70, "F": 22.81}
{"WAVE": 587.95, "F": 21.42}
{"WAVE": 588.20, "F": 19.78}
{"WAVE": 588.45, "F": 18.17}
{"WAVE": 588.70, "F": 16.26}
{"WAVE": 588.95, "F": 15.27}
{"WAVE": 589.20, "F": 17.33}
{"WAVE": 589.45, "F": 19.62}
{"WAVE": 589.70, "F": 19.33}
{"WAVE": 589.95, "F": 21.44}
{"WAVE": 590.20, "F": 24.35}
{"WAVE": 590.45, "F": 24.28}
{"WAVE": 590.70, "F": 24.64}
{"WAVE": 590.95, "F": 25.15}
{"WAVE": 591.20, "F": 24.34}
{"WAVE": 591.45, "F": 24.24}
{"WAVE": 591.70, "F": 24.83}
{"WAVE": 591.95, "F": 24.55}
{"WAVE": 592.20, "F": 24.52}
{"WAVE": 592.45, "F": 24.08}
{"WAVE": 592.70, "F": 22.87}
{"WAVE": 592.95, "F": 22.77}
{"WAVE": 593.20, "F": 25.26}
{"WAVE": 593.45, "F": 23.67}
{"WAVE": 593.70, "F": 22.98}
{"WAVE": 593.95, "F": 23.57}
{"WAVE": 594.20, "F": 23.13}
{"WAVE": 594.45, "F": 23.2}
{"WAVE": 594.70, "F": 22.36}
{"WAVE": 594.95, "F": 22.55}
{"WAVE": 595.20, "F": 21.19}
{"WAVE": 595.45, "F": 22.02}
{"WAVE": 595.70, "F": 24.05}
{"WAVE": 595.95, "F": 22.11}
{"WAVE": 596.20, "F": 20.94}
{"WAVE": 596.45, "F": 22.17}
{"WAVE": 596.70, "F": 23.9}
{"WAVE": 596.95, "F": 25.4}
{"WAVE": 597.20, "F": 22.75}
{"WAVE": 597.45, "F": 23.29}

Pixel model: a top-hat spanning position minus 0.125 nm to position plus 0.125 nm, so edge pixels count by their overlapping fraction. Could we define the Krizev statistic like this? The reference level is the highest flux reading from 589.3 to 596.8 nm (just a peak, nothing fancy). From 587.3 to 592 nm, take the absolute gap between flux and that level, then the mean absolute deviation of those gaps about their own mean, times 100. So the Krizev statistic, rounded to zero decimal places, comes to 278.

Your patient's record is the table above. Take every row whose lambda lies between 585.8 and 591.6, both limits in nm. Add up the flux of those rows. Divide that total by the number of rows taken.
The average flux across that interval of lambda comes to 22.0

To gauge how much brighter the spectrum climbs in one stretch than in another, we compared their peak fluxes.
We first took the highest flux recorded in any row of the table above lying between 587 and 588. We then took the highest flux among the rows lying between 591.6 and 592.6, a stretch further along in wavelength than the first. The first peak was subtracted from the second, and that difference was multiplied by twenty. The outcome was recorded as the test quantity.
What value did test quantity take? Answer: -10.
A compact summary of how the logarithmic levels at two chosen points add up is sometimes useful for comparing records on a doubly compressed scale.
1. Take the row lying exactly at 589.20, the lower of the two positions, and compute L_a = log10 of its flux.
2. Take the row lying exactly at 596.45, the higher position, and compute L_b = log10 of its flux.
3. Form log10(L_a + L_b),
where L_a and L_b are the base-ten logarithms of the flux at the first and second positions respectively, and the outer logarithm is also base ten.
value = 0.412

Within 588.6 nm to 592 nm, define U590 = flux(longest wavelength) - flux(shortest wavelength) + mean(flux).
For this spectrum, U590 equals 30.1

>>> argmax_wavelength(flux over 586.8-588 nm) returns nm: 587.20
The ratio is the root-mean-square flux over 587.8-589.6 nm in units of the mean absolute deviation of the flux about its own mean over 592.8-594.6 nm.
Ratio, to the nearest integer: 33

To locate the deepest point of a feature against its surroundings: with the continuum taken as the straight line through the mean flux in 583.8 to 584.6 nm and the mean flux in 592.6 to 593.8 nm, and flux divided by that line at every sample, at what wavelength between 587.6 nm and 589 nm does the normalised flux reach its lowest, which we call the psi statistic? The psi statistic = 588.95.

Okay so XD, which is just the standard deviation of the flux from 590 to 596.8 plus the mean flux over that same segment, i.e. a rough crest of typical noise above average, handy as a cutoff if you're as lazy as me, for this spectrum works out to 24.6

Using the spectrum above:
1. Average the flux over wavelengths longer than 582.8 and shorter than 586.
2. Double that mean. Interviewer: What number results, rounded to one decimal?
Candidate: 47.3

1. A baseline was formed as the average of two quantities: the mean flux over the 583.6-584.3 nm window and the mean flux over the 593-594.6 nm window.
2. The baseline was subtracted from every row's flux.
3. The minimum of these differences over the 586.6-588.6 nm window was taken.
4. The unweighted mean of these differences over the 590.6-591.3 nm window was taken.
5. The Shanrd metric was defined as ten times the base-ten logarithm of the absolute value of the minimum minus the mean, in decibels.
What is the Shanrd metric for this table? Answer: 8.2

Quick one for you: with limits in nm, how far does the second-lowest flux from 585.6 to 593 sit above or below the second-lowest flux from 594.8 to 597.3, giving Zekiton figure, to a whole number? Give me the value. -5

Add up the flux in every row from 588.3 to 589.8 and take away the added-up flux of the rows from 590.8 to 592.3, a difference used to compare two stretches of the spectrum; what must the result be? -42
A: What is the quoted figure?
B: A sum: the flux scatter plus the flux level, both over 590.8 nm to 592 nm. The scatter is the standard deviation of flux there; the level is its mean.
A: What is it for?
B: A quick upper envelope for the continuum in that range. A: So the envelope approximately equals 25.0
